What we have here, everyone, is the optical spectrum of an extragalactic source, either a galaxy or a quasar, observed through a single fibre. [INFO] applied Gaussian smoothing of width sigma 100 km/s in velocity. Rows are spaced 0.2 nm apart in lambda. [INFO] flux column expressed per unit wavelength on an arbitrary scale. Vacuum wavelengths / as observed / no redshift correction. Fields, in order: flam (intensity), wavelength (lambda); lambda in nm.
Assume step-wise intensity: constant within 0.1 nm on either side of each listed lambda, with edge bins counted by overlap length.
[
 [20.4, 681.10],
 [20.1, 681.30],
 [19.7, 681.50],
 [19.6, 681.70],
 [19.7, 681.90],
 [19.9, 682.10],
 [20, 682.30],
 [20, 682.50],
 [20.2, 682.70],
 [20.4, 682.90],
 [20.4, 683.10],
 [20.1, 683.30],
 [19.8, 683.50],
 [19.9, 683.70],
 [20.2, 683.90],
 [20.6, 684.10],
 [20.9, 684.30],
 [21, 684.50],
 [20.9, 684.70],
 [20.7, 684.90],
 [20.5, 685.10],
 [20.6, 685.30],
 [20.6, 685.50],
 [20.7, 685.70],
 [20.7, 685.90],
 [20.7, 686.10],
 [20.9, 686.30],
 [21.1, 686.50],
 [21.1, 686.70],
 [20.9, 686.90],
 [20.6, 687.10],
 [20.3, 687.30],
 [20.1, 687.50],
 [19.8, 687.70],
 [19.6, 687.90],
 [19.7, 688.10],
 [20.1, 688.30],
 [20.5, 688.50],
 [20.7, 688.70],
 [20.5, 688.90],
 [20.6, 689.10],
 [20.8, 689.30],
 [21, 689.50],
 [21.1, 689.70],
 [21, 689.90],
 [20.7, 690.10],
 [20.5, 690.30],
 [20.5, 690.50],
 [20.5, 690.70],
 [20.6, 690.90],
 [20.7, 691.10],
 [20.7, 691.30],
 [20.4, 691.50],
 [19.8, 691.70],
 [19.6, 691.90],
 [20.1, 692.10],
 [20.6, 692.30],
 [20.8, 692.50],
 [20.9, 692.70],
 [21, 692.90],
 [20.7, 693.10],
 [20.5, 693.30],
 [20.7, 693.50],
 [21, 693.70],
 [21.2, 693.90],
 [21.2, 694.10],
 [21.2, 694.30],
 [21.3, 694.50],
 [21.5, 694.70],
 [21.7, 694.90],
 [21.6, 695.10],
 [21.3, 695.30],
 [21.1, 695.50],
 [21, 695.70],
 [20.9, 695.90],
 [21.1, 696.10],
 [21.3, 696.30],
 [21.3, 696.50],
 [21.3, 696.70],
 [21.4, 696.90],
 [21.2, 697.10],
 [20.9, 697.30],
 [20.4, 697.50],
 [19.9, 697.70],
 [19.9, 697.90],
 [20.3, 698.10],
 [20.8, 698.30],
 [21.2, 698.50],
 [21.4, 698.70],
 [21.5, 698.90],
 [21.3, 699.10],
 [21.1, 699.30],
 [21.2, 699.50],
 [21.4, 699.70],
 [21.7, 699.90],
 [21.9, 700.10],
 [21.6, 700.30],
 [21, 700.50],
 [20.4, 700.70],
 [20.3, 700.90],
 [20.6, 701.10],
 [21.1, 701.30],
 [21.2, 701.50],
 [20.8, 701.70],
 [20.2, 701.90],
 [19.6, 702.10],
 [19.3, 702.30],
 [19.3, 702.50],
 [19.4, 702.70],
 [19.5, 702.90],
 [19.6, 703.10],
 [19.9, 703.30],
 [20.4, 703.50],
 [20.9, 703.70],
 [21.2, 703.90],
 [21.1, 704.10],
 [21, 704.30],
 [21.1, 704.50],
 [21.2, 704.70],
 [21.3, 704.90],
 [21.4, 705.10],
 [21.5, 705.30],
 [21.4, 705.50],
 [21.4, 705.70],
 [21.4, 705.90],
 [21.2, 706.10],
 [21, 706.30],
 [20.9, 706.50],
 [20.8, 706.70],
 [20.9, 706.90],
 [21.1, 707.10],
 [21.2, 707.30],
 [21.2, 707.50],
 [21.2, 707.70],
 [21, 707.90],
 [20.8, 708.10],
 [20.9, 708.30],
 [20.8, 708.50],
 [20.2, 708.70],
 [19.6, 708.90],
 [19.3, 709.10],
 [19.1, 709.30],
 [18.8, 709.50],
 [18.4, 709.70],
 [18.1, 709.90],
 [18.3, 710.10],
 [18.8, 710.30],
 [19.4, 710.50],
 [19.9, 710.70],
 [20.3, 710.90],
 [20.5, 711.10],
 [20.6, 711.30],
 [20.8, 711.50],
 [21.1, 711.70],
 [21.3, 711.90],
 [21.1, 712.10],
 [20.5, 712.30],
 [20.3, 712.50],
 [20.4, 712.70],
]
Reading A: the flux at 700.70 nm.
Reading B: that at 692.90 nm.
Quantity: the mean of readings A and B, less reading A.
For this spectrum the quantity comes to 0.3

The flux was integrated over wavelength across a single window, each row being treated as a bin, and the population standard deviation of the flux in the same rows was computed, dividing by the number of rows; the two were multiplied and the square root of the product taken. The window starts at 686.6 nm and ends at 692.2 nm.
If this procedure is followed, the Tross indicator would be 7.1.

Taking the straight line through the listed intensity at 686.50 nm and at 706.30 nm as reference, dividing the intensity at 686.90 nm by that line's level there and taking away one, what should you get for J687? -0.01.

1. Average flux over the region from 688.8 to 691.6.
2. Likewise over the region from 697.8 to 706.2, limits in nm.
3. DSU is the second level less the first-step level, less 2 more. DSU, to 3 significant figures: -1.88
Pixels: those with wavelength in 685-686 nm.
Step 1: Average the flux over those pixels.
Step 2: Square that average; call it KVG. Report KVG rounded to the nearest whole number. 425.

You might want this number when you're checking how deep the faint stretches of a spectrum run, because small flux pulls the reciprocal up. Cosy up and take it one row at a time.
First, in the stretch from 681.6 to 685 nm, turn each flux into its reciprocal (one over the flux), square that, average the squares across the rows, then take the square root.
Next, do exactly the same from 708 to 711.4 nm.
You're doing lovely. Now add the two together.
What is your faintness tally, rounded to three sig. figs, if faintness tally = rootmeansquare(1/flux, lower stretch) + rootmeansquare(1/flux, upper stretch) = 0.101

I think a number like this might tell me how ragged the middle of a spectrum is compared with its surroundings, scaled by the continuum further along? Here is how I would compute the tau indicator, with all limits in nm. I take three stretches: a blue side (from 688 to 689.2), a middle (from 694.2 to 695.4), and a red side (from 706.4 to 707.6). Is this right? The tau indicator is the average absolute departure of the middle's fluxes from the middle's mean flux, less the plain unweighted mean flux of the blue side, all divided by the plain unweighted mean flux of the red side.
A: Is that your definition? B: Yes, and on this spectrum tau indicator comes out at -0.96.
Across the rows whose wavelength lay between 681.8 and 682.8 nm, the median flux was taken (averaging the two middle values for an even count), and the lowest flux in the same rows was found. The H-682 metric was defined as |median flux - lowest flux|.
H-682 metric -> 0.30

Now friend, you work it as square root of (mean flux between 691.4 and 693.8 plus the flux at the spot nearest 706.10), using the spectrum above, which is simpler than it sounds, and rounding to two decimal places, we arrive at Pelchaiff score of 6.46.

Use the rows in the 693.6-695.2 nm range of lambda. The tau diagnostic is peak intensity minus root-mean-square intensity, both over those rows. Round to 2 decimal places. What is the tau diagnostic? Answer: 0.36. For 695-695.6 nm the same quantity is 0.27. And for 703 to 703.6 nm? 0.43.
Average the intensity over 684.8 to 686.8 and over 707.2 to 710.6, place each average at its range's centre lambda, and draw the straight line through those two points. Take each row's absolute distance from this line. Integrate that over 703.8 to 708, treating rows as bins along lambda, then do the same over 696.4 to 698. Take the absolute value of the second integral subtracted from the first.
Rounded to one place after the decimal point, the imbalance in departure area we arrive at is 4.0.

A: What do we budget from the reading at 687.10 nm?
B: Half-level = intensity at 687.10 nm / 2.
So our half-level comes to 10.3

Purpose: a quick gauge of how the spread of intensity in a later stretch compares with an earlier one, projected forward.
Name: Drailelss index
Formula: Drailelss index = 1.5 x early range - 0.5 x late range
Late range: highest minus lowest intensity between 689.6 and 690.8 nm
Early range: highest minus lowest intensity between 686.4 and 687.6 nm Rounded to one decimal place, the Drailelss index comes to 1.2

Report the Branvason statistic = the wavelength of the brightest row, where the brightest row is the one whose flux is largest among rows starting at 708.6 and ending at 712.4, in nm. 711.90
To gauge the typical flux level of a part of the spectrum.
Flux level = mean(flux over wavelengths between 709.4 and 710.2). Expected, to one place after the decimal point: 18.4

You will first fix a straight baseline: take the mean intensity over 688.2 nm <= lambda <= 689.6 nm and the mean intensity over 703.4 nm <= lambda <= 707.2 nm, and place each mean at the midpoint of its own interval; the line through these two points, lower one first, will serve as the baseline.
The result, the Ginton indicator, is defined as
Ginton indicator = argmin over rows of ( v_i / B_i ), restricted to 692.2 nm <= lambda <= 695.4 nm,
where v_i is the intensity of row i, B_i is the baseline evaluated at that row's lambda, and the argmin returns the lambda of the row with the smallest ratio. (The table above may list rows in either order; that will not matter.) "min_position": 693.30 nm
